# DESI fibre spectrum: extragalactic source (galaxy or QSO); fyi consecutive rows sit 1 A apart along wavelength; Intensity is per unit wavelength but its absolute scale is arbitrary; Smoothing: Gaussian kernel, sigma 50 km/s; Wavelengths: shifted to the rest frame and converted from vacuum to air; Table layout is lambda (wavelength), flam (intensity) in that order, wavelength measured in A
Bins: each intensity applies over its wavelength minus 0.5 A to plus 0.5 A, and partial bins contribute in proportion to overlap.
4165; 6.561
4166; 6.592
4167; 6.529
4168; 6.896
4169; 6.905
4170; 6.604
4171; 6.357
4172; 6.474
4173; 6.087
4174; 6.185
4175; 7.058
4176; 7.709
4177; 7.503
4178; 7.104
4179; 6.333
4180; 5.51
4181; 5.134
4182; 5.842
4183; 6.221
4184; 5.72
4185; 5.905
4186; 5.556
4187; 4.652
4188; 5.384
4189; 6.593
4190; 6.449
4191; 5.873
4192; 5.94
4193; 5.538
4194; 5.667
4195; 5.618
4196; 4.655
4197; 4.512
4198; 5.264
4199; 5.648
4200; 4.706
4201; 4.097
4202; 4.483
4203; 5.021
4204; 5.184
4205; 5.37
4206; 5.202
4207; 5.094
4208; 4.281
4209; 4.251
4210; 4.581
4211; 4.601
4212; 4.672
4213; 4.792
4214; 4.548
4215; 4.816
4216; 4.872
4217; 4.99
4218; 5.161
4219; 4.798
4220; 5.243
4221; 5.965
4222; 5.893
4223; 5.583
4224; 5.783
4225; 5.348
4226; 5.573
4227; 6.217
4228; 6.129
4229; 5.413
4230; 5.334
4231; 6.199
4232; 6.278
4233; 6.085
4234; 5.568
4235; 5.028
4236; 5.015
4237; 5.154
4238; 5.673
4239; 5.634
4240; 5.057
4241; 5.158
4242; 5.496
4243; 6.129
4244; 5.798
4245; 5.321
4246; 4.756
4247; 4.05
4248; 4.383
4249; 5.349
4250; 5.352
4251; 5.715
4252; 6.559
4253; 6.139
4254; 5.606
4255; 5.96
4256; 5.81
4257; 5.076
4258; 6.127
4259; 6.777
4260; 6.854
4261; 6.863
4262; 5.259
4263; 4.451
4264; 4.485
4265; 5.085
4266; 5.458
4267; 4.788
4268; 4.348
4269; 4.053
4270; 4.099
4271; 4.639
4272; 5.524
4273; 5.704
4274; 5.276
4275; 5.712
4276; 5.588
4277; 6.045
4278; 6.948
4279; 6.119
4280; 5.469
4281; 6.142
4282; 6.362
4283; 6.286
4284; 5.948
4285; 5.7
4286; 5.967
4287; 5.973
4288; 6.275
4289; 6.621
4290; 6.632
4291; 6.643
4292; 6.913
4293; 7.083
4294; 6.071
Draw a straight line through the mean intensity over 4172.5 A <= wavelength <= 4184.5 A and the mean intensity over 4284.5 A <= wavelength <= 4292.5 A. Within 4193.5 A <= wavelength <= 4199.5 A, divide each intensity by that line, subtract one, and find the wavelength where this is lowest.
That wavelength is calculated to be 4197 A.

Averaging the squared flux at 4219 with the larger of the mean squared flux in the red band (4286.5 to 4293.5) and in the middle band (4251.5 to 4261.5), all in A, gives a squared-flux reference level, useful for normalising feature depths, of 33.3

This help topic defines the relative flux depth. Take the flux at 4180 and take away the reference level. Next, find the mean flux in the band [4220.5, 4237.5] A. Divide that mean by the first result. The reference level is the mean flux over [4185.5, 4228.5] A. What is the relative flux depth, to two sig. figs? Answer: 20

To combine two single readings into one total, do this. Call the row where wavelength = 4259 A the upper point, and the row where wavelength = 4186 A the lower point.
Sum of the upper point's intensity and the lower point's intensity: 12.3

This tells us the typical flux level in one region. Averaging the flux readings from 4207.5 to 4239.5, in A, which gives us 5.3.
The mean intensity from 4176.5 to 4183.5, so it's 6.24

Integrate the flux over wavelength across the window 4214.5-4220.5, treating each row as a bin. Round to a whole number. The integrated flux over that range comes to 30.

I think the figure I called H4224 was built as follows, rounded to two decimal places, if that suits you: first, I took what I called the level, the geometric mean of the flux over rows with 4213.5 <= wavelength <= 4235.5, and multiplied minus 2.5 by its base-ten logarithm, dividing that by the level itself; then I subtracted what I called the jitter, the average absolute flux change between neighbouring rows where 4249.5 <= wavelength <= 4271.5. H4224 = -0.84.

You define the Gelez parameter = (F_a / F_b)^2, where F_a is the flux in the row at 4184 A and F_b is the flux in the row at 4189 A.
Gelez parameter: 0.75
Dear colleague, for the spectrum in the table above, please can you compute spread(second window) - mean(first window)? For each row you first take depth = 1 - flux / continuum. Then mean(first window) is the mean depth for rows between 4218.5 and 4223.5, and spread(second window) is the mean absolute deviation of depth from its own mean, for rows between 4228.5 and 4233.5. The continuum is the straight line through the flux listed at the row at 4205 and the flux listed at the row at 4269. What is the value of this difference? 0.18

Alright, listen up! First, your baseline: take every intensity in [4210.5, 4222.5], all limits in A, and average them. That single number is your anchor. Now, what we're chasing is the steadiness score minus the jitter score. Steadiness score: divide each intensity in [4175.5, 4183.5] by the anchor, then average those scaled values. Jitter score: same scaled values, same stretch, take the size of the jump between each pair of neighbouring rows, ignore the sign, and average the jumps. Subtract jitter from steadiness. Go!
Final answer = 1.17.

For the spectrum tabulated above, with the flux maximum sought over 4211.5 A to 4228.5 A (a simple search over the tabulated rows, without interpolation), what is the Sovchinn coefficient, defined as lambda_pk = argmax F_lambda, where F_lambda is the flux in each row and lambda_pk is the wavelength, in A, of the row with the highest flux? 4227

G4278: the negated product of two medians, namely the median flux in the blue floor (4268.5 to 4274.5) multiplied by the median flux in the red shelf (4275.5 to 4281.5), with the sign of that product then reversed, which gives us -30.2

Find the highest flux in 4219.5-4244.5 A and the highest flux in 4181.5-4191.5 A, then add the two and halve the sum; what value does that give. 6.4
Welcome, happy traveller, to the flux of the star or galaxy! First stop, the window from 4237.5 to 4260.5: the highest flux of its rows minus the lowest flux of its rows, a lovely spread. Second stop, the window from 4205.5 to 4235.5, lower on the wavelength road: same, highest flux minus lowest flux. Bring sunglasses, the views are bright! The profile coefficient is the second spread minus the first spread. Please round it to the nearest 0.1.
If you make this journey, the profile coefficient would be -0.8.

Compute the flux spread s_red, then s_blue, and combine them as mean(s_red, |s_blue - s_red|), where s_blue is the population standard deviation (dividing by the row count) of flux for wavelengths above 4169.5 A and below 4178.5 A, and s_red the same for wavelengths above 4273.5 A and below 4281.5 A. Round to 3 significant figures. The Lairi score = 0.274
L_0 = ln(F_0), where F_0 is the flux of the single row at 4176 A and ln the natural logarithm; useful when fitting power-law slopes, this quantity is 2.04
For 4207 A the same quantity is 1.63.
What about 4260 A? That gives 1.92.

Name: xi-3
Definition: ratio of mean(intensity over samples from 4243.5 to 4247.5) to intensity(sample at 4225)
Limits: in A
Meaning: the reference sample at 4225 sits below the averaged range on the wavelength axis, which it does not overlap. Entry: 0.93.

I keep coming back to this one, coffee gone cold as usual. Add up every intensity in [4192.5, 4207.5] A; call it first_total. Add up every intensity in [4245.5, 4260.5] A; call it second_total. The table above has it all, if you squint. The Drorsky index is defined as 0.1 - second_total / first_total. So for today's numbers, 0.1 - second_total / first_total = -1.0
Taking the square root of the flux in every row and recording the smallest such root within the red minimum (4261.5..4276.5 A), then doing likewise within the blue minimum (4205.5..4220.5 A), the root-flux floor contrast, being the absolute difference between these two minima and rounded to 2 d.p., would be 0.05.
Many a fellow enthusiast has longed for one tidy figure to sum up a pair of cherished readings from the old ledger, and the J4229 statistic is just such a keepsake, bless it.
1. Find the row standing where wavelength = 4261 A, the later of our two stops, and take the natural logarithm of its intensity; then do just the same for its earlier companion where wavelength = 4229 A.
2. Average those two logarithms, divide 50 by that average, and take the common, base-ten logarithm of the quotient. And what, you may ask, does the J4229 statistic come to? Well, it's 1.44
